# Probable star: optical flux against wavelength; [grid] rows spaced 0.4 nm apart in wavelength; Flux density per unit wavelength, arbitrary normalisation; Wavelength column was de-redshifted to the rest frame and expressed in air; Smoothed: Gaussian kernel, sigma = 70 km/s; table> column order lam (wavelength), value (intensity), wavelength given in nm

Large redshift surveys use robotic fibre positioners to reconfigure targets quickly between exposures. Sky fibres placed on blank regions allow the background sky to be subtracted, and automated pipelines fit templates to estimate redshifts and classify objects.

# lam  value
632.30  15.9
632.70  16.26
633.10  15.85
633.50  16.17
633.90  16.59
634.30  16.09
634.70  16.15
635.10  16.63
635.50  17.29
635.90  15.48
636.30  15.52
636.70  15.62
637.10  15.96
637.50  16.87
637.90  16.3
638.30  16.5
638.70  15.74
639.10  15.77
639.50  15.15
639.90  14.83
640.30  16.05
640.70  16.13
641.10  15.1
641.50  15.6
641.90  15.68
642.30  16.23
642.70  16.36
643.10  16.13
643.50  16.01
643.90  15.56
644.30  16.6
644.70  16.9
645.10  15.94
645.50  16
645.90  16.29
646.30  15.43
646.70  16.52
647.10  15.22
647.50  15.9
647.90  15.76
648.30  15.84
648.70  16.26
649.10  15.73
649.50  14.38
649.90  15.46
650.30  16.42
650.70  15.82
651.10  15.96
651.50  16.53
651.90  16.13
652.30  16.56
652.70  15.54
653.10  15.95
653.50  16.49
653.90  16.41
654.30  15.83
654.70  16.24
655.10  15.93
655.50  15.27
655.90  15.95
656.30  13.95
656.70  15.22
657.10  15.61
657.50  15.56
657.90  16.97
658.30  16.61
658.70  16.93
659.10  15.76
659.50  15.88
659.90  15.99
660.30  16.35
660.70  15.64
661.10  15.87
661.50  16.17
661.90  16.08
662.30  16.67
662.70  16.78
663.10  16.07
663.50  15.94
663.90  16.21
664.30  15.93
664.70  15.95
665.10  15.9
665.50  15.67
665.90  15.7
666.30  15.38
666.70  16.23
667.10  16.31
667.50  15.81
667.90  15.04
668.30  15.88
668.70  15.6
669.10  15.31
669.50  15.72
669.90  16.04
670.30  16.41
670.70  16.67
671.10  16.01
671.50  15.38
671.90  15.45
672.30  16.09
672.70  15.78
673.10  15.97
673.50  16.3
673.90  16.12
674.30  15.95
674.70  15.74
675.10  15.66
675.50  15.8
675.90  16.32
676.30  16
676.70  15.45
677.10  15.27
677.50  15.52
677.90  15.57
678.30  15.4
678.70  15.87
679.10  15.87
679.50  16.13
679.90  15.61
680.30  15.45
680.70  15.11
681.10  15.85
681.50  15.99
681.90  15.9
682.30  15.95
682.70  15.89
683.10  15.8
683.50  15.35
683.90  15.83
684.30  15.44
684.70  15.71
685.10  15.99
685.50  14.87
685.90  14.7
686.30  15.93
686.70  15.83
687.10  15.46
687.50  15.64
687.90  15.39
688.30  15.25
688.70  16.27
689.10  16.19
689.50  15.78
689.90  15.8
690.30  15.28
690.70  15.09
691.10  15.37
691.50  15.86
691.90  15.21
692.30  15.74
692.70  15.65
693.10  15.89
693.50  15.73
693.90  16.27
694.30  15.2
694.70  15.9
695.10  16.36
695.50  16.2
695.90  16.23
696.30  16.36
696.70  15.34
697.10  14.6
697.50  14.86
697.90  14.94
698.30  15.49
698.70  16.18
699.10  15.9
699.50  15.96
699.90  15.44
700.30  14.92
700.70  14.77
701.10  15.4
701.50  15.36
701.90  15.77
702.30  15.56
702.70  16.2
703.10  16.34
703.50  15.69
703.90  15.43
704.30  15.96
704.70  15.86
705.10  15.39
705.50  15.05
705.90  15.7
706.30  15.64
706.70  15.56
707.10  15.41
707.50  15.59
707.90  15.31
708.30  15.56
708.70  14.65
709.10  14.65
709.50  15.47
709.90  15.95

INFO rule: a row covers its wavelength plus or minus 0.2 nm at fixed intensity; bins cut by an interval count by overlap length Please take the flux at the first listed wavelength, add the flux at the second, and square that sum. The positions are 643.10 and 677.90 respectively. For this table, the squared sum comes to 1005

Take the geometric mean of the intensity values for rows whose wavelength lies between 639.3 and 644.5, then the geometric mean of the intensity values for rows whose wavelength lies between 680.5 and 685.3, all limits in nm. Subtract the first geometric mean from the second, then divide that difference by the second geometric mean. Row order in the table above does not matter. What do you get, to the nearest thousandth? -0.004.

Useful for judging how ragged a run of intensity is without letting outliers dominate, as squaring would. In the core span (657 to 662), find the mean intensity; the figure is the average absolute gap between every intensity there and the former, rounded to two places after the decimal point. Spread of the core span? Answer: 0.38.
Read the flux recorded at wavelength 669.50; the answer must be 15.72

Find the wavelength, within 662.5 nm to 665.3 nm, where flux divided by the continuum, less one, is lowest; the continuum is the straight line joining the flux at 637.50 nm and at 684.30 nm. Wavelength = 663.50 nm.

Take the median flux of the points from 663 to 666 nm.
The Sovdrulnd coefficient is 15.9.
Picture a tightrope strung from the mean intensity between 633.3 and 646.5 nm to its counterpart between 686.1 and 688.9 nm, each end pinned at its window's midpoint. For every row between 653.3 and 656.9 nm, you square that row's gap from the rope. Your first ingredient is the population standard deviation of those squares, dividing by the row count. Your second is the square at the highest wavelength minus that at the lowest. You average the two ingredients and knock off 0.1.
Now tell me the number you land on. 0.55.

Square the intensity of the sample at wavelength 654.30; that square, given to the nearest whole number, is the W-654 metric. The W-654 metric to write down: 251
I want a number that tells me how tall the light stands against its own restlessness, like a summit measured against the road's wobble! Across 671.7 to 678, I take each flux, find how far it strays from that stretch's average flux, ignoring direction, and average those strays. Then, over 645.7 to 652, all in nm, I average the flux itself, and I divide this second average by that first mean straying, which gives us 61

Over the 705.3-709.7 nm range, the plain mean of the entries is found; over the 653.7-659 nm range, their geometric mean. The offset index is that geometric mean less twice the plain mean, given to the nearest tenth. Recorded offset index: -14.8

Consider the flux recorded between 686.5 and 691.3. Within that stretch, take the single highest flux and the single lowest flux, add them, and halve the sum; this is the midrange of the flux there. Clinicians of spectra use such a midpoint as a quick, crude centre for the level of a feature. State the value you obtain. 15.7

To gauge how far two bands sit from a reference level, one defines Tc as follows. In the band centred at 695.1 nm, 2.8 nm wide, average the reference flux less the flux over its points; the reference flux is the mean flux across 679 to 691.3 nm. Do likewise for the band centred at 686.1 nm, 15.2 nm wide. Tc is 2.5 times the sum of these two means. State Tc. -1.1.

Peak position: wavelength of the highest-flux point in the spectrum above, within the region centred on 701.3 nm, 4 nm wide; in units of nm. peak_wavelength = 703.10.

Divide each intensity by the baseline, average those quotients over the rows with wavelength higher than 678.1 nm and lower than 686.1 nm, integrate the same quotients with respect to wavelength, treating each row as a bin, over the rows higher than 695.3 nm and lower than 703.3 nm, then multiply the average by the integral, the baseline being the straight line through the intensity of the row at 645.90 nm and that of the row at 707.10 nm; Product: 7.97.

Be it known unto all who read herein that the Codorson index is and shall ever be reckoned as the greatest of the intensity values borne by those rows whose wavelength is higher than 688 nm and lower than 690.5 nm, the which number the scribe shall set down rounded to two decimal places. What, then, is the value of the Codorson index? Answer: 16.27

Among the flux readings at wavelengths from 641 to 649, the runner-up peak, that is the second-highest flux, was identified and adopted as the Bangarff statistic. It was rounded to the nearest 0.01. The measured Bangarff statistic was 16.60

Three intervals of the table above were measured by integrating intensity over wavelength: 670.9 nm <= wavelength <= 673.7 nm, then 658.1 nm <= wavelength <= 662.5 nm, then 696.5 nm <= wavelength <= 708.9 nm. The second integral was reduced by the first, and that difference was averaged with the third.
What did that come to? 109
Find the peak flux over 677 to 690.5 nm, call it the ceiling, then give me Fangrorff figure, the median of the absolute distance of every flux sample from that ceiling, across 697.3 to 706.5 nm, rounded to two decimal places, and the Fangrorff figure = 0.71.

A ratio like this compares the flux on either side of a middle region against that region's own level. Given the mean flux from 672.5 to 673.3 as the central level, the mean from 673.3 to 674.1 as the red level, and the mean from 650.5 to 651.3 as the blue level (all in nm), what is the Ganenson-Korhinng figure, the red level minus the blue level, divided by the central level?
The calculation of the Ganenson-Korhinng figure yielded 0.020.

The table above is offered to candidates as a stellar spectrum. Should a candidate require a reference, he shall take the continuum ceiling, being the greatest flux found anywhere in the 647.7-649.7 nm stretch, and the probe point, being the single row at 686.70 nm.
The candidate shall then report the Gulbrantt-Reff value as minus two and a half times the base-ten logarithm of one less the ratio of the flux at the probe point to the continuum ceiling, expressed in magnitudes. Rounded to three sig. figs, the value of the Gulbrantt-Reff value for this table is 3.94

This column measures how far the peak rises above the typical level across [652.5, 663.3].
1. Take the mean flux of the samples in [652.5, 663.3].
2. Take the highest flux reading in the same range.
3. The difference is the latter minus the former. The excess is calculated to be 0.98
